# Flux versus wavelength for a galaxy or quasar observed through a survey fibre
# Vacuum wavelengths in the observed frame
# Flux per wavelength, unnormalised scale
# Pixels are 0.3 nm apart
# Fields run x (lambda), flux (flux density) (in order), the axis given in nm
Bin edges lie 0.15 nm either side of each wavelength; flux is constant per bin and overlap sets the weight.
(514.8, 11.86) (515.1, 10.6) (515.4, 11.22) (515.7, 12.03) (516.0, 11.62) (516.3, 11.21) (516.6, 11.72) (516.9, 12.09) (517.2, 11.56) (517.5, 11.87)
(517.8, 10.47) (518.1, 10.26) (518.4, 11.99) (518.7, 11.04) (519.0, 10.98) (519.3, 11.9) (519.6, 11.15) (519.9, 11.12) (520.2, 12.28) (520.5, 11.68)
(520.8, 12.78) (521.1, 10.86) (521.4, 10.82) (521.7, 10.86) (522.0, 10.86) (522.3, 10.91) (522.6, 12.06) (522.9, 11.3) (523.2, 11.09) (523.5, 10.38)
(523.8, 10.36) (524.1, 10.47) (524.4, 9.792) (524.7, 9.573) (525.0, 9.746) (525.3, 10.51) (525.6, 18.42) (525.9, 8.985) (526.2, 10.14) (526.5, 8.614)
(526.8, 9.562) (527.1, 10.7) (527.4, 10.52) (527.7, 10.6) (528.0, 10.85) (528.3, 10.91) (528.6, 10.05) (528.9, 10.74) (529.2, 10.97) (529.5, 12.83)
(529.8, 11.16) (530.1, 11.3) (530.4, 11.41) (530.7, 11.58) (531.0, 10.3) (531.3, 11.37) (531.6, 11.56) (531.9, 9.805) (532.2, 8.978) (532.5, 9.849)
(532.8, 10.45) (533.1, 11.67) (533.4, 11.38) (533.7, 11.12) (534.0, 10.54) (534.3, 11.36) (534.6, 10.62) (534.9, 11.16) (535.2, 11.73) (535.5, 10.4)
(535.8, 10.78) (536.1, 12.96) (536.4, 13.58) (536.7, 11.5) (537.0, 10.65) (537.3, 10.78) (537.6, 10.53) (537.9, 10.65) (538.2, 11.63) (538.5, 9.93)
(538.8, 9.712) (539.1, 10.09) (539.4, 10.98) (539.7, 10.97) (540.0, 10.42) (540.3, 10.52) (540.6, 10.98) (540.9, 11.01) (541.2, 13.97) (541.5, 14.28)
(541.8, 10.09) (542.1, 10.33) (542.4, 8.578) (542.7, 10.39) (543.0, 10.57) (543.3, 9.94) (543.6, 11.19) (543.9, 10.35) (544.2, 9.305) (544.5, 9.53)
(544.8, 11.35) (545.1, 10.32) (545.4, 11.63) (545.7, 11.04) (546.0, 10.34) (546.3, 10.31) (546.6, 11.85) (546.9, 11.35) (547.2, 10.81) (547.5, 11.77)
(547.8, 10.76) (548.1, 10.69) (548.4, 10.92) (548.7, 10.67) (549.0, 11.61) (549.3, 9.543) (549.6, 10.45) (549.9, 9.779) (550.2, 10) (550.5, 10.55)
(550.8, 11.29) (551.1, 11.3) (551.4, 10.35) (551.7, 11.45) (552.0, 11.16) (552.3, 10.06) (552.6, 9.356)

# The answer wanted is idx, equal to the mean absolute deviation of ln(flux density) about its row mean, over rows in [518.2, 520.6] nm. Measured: 0.04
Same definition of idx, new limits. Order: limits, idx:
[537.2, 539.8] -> 0.04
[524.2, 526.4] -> 0.16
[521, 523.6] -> 0.03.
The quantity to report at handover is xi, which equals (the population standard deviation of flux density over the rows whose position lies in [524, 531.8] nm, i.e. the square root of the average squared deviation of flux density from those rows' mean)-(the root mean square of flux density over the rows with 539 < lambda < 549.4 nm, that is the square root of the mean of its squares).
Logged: -9.1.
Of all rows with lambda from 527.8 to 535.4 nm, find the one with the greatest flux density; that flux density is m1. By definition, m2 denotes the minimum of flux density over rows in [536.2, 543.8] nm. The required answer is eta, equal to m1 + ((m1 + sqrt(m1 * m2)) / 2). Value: 24.5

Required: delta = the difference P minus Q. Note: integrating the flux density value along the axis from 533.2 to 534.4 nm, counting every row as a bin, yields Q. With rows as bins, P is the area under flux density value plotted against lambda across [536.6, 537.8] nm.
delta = 0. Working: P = 13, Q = 13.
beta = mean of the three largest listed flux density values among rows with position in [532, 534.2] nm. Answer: 11.4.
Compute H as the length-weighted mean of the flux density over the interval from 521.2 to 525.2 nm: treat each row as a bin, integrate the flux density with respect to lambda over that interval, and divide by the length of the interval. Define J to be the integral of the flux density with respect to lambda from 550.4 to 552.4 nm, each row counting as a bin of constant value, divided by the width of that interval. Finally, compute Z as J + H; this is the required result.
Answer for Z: 21.5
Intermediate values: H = 10.6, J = 10.9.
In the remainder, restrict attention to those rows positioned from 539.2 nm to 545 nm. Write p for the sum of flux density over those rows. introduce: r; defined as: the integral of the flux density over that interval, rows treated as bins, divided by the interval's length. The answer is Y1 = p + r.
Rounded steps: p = 205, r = 10.8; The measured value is 216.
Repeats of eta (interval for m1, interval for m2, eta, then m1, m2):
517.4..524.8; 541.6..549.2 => 24.4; 12.78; 8.578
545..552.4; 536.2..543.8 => 22.8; 11.85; 8.578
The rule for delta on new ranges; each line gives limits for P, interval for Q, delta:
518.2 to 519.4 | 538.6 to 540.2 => -3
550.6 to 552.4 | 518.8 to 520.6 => -1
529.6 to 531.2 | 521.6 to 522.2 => 11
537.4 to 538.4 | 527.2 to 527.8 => 5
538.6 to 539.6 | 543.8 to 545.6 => -9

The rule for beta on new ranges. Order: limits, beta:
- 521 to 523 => 11.4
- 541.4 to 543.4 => 11.7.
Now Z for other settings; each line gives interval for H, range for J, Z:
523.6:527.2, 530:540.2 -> 21.5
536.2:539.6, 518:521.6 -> 22.4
